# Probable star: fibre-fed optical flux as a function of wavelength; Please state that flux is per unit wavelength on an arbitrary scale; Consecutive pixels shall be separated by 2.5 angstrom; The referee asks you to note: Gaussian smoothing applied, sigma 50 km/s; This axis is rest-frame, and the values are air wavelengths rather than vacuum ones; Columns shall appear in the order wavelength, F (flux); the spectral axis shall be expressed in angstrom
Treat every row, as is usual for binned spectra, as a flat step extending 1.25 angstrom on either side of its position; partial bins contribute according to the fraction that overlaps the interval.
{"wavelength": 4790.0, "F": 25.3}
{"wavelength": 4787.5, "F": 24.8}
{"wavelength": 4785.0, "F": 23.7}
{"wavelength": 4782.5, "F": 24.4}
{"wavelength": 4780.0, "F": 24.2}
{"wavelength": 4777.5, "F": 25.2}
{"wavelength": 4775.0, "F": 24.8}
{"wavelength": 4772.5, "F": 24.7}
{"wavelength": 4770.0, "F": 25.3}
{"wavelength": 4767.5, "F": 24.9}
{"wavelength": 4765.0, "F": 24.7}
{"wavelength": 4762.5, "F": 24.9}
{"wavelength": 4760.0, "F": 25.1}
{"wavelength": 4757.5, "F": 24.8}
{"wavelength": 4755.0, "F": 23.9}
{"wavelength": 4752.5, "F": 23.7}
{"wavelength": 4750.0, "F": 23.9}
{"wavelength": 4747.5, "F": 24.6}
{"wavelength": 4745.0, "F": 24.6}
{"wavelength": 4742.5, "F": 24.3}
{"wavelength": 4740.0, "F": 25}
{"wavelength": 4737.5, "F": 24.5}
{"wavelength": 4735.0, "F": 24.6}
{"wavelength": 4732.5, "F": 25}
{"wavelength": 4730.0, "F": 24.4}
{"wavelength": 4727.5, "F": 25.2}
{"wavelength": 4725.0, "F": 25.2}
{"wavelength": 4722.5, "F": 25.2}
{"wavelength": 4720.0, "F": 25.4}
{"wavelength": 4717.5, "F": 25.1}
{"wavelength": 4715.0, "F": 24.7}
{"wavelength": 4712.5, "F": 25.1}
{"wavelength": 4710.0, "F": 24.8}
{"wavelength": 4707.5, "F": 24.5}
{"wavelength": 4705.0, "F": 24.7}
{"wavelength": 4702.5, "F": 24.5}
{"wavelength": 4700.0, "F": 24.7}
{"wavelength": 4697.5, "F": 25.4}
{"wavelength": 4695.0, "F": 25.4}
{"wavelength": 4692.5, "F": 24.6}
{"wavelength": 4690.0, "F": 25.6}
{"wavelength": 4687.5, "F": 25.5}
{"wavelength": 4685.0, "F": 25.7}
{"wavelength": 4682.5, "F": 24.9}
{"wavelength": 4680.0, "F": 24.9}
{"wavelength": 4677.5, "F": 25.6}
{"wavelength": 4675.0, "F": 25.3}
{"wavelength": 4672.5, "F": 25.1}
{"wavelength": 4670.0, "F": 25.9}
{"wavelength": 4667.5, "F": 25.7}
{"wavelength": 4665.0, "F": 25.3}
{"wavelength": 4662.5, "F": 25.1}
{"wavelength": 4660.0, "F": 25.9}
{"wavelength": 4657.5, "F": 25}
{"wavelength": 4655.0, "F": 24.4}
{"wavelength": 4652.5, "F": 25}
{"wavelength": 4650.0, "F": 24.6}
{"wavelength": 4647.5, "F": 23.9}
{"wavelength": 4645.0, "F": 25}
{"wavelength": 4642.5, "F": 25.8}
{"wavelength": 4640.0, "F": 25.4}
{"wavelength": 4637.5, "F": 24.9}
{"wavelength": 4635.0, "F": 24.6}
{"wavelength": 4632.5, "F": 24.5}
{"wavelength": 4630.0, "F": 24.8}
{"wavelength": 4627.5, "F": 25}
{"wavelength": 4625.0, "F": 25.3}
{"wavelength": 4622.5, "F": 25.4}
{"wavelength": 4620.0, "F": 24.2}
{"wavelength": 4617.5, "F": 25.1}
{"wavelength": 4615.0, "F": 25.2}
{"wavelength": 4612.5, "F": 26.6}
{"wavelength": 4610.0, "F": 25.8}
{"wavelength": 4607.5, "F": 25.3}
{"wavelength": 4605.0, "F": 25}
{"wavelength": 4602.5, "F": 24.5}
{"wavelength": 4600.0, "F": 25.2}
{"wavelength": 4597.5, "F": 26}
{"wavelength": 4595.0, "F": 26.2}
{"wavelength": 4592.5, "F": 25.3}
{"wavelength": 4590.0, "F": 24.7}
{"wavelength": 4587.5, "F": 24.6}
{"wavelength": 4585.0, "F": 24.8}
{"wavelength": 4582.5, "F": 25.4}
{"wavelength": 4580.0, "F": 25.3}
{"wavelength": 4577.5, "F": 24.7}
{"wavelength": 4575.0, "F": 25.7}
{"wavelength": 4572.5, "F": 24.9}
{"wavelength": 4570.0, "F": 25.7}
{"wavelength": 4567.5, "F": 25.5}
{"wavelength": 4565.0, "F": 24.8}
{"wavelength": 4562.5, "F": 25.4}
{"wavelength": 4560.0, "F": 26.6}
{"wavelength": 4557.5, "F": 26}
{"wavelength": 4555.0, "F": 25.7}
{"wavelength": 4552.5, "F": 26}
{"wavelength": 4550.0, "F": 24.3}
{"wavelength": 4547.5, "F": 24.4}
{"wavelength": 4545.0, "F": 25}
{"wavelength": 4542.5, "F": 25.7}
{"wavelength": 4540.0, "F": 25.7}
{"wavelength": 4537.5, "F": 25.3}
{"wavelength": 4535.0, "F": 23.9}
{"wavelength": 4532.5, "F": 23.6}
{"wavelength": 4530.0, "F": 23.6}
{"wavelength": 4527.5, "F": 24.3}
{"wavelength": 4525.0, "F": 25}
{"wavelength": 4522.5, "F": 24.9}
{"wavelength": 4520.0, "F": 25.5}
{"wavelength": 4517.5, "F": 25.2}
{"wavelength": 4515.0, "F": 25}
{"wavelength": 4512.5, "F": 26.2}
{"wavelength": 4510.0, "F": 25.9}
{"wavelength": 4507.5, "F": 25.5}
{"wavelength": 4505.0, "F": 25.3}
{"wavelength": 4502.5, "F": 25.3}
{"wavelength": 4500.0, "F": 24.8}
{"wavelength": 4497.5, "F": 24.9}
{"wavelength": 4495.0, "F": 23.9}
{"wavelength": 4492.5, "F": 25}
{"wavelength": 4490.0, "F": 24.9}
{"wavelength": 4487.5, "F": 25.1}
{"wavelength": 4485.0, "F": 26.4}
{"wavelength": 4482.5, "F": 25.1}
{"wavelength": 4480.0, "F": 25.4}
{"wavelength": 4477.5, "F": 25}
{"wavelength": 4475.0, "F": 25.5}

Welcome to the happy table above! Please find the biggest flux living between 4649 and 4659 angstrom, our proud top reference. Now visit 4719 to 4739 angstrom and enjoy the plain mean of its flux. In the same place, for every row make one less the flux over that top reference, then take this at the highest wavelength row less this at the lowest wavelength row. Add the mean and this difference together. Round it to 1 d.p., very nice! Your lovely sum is 25.0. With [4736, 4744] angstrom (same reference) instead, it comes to 24.6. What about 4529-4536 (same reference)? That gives 23.7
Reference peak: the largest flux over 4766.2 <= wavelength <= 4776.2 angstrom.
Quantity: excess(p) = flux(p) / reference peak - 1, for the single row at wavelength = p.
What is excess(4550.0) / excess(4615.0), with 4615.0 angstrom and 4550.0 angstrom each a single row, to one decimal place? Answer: 10.0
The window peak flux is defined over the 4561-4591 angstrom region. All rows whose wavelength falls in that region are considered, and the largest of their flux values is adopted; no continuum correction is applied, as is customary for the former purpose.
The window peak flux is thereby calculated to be 25.7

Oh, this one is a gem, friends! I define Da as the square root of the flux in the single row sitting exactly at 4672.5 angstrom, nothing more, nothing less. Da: 5.01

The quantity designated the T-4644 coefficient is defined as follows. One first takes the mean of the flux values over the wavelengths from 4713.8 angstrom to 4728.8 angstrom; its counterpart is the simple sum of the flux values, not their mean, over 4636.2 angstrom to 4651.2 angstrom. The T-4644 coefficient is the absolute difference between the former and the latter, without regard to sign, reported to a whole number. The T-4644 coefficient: 124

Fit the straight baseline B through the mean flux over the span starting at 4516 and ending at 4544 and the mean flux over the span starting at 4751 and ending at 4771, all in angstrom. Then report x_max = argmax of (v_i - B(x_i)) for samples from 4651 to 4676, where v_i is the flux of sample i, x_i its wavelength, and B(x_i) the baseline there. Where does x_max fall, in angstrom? 4670.0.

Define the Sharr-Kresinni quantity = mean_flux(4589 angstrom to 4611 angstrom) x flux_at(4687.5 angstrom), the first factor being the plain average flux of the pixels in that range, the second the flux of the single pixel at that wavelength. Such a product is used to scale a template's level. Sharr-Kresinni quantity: 646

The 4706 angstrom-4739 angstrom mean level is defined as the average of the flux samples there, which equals 24.9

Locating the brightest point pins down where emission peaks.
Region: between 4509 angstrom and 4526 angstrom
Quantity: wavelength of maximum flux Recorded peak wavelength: 4512.5 angstrom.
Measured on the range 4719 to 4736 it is 4720.0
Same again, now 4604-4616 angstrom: 4612.5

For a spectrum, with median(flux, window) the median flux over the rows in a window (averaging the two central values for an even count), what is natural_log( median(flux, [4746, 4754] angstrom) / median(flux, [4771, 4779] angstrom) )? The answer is -0.037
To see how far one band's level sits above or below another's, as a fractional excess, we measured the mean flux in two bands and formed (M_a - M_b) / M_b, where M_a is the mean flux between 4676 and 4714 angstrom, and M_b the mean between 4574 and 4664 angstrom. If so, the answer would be 0.00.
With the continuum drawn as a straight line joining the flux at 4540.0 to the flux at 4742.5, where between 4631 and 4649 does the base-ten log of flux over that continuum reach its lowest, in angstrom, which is 4647.5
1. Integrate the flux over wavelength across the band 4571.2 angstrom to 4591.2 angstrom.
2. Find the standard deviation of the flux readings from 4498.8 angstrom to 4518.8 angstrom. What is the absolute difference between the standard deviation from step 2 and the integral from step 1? 500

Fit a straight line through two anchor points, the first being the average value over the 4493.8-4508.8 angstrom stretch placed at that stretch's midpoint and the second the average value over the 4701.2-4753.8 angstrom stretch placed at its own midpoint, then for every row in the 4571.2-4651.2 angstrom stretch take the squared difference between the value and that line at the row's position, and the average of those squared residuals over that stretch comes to 0.40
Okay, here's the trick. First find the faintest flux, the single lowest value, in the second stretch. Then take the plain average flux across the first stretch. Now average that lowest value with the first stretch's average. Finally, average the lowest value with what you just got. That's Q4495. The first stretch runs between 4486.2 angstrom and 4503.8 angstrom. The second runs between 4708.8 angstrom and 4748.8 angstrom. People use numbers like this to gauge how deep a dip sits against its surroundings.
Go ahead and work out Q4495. 24.4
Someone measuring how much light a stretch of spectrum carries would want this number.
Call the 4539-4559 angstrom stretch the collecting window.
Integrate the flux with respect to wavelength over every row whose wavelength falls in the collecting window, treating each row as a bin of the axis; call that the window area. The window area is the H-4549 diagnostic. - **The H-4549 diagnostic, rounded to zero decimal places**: 507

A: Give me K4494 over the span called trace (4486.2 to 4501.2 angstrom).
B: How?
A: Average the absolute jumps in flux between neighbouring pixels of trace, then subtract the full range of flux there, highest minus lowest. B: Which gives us -0.70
